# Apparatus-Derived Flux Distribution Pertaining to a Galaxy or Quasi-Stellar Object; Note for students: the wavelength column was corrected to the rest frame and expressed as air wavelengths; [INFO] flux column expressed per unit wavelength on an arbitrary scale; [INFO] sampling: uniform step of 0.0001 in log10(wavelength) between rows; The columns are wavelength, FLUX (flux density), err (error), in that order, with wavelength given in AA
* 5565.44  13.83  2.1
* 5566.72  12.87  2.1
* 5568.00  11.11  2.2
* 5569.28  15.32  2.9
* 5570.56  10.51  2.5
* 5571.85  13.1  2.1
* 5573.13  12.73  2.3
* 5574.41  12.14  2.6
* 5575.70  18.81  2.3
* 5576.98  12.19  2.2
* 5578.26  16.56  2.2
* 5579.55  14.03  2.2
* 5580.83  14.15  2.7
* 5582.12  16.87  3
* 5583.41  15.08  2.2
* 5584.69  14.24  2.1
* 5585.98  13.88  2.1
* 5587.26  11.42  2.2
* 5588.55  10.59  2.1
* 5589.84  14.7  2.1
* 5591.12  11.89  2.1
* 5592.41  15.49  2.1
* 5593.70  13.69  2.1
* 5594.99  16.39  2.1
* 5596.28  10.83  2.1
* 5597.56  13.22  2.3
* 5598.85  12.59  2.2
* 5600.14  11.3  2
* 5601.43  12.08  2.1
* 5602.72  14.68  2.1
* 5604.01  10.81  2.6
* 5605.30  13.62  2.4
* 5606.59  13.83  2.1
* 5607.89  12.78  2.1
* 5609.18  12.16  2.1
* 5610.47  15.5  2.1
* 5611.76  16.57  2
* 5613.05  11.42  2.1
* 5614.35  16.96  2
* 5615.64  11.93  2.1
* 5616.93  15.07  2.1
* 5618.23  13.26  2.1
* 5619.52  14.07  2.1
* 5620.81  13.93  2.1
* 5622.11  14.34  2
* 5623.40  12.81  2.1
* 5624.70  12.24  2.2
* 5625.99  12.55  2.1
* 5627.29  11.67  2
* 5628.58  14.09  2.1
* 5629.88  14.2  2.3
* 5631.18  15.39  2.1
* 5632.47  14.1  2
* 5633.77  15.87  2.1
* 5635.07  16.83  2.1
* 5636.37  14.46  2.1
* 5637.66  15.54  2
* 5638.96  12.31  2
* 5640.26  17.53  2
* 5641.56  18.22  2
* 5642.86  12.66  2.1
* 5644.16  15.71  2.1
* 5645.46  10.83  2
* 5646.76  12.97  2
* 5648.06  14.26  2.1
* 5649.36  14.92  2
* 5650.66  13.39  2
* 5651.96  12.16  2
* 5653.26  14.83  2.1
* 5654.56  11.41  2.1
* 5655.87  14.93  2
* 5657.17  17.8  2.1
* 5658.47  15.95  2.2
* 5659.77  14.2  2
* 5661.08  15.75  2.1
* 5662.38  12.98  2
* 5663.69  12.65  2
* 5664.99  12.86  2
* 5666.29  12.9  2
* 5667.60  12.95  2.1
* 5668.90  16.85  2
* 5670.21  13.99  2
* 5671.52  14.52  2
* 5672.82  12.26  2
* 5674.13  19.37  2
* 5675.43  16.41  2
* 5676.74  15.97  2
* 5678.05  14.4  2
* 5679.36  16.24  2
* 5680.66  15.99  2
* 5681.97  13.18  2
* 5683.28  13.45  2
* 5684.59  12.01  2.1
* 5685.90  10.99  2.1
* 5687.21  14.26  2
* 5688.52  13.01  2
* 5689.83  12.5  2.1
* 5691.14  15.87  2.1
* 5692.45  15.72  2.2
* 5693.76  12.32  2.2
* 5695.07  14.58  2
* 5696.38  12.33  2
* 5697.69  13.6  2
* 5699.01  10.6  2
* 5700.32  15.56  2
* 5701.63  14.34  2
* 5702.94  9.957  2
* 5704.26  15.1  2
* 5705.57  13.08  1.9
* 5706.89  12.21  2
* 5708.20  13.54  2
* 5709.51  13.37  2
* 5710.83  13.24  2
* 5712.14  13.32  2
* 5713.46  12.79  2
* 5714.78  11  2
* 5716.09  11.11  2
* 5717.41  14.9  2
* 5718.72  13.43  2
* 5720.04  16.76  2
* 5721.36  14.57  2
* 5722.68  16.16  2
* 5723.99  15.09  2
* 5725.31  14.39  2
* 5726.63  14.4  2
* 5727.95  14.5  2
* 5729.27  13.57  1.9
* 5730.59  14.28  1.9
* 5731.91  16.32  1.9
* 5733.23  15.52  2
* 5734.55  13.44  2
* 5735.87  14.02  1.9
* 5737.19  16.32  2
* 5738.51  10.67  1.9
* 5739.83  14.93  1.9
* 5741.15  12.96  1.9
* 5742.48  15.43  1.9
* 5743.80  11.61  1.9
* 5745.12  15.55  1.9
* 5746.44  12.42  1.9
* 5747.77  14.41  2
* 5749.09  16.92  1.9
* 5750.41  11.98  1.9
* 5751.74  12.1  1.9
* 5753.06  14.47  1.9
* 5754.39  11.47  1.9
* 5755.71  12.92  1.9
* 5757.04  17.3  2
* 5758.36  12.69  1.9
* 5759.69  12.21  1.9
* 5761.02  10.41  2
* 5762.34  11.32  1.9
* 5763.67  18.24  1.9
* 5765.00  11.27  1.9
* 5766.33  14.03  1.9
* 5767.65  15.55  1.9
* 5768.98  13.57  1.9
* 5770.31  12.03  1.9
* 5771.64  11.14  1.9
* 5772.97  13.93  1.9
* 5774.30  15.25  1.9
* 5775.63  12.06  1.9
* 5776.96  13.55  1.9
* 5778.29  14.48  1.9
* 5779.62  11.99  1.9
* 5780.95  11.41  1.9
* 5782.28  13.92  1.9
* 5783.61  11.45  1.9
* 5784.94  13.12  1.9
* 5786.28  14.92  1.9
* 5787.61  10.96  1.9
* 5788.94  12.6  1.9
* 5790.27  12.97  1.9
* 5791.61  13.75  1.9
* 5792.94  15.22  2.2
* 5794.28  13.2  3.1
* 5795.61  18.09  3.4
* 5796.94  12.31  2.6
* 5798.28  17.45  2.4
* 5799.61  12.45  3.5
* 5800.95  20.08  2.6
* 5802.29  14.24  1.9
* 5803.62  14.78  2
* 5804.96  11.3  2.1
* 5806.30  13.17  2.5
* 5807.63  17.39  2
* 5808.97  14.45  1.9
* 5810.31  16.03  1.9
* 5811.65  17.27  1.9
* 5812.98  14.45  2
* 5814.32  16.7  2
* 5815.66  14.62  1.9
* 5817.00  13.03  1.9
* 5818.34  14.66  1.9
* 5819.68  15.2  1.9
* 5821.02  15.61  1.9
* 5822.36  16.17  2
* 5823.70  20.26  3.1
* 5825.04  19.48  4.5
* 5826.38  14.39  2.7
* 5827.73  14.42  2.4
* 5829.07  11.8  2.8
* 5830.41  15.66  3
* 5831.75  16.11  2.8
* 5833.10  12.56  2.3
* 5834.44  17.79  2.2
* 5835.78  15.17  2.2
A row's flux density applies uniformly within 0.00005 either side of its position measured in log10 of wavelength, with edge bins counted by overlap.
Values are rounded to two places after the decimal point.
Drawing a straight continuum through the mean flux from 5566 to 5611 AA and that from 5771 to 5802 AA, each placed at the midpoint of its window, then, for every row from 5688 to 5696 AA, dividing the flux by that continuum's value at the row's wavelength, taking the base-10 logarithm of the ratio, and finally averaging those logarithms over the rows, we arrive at 0.01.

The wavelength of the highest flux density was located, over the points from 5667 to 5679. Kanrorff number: 5674.13 AA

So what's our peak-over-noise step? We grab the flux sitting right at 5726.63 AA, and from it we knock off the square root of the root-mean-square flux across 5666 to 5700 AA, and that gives 11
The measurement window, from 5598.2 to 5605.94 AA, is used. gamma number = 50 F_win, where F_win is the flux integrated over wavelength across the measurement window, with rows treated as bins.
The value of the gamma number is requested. 4842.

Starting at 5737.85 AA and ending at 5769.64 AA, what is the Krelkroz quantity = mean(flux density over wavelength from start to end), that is 13.5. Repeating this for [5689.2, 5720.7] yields 13.4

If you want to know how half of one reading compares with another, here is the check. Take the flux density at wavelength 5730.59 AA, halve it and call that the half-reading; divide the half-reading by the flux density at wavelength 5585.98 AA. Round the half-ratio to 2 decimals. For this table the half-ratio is 0.51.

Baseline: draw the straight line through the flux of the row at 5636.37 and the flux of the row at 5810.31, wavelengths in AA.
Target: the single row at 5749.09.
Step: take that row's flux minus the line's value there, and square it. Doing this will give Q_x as 2.1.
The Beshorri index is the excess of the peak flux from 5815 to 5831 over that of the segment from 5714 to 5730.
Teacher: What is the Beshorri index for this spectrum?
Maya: 3.5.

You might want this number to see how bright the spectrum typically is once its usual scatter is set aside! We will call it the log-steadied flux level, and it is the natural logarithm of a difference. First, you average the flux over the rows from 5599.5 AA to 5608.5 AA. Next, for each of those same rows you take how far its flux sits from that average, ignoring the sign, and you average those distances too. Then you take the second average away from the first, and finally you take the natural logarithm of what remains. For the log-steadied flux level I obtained 2.45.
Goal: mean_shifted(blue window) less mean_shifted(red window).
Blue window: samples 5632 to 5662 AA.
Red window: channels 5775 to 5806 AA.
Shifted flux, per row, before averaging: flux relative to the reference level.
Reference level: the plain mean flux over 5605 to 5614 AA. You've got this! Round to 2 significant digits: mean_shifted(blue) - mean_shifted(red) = 0.88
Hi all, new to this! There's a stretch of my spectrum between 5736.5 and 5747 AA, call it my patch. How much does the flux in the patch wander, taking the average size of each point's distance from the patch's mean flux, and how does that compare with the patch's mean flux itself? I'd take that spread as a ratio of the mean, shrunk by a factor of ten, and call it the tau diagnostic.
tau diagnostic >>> 0.013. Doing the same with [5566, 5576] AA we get 0.014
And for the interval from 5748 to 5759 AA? 0.014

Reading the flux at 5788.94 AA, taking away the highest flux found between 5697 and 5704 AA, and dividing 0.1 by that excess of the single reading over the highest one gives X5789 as -0.03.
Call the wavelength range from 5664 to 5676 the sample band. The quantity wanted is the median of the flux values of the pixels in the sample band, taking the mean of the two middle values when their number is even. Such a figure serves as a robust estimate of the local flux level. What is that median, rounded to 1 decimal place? 14.0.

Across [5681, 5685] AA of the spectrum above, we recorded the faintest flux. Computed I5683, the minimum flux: 12.01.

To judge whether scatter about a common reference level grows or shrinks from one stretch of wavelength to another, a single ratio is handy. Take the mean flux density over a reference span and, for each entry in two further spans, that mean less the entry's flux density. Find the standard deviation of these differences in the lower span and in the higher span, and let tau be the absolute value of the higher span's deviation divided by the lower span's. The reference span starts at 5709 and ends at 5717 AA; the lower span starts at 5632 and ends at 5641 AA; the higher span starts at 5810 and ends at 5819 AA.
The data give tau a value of 0.84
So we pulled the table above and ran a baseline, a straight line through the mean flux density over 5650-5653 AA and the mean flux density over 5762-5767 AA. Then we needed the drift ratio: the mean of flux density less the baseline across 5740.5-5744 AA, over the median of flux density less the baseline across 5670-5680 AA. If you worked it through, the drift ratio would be -0.1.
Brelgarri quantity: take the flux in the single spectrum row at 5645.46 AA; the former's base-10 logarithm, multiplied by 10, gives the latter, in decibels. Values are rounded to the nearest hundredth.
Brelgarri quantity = 10.35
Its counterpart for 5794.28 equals 11.21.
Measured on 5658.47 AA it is 12.03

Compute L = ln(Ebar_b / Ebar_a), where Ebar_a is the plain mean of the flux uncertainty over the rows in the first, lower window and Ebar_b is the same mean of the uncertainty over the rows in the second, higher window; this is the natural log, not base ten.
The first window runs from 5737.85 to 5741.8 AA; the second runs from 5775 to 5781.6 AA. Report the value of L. 0.0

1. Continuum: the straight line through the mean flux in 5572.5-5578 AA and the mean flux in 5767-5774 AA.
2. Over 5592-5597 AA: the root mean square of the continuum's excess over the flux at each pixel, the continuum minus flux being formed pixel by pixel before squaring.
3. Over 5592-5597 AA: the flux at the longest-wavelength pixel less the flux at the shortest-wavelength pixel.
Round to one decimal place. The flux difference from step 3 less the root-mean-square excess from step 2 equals -6.8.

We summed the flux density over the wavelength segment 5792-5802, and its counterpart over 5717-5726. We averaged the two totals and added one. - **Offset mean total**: 108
